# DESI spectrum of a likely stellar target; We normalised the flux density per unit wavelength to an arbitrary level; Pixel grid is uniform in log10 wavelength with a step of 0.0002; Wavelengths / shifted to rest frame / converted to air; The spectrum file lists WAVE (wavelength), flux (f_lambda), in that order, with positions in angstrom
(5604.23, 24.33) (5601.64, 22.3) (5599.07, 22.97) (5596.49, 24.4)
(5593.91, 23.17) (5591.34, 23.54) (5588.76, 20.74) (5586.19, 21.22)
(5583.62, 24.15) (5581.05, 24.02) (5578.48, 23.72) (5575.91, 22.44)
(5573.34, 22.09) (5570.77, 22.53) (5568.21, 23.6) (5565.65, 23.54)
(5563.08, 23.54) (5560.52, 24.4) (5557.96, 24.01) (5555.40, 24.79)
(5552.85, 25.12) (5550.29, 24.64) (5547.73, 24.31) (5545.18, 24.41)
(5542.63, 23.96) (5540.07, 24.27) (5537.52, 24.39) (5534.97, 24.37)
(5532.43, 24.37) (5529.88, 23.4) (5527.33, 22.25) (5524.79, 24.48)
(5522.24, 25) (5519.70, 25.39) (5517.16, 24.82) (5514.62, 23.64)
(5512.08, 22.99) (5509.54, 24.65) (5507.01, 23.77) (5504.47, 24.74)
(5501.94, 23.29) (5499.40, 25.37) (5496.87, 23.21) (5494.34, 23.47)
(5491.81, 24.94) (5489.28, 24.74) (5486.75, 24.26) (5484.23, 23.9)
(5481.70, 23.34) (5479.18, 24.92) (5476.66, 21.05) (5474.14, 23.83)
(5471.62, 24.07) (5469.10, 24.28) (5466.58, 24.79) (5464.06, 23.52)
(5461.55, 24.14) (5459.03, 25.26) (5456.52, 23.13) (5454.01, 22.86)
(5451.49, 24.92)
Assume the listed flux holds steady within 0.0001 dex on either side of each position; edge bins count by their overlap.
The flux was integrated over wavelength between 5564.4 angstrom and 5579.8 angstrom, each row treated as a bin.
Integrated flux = 354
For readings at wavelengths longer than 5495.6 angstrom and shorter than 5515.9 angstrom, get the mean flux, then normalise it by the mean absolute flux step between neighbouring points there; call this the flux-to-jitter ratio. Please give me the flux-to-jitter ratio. 17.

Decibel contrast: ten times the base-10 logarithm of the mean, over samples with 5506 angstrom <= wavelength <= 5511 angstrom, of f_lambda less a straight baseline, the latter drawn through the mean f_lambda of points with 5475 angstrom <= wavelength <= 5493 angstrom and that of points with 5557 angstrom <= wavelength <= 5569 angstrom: -5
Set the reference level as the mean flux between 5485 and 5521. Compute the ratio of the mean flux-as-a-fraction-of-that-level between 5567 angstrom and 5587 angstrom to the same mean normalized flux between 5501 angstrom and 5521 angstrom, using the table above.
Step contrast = 0.95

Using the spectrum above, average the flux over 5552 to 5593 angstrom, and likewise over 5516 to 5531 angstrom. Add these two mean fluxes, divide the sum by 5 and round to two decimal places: 9.51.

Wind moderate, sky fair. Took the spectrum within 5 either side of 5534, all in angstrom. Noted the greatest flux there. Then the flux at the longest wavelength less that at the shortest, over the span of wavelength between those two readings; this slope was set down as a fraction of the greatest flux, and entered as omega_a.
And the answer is 0.005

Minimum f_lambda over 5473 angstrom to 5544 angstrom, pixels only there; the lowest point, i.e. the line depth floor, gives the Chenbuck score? 21.05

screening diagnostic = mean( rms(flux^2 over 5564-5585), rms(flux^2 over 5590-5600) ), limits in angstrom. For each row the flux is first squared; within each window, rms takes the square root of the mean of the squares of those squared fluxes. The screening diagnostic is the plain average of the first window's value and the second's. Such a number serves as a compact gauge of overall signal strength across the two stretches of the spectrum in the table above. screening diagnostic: 548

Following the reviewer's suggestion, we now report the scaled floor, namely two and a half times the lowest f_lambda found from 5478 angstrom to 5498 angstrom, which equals 58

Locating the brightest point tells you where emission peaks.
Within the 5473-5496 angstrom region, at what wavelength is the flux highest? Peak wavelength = 5491.81 angstrom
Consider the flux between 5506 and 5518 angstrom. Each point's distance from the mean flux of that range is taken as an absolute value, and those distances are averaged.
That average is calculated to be 0.61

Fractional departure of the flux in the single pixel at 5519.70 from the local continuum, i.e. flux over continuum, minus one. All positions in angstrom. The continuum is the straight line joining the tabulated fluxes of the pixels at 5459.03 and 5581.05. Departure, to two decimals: 0.03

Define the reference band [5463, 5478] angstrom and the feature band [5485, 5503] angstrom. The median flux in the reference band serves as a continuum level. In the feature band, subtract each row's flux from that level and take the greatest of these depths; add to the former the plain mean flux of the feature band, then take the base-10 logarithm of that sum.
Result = 1.397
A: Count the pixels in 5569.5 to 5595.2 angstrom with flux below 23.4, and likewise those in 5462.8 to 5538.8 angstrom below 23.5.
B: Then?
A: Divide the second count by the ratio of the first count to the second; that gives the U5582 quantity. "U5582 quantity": 11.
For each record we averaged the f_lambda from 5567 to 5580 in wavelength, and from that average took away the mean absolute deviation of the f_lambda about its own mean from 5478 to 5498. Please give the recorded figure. 22.3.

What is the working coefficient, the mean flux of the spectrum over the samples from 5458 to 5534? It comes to 24.1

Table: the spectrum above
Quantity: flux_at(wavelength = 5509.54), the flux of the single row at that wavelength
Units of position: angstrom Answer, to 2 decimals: 24.65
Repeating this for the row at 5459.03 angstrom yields 25.26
